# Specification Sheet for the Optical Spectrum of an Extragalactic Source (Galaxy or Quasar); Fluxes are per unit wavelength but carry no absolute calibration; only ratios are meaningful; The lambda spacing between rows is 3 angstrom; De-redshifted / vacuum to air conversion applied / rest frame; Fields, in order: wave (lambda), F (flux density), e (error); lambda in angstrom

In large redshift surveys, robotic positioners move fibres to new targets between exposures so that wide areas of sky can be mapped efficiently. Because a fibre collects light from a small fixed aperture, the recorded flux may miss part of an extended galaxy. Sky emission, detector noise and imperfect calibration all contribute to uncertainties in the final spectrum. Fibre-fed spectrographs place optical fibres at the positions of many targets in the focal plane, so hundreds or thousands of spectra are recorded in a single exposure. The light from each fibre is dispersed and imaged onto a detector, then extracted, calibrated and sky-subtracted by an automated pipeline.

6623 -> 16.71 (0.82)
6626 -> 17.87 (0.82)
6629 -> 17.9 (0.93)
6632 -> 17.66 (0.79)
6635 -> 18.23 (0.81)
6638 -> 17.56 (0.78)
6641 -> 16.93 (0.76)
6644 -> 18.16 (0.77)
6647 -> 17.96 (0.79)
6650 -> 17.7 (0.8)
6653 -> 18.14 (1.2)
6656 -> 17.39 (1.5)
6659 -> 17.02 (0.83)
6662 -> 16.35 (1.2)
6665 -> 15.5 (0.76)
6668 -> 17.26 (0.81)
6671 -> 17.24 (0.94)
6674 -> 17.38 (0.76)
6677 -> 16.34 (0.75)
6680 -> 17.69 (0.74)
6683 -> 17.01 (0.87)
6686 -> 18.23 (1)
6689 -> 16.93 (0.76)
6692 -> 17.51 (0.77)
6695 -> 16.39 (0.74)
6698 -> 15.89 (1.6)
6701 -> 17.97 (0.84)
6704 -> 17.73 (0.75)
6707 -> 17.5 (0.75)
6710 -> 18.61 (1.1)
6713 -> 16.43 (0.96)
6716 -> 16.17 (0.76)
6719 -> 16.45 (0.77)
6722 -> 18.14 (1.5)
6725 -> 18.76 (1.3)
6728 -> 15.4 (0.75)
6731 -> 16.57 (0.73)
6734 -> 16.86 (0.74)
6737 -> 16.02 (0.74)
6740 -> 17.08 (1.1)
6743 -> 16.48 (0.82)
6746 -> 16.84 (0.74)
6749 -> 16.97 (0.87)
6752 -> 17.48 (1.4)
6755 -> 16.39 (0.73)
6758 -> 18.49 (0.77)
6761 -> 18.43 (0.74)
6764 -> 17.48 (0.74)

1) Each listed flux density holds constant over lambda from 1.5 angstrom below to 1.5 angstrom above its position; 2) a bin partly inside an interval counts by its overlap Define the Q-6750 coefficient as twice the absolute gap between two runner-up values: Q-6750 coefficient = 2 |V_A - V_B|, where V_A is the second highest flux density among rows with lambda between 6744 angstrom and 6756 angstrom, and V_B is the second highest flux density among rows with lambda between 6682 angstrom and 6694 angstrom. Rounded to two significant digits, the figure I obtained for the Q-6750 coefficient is 1.1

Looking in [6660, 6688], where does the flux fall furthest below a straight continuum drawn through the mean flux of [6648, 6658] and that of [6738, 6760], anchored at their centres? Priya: 6665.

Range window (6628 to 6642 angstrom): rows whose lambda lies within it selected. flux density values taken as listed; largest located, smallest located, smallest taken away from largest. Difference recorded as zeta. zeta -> 1.3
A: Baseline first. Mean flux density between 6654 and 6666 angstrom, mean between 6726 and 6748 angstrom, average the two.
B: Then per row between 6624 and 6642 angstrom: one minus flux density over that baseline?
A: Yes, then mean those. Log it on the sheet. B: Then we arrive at -0.07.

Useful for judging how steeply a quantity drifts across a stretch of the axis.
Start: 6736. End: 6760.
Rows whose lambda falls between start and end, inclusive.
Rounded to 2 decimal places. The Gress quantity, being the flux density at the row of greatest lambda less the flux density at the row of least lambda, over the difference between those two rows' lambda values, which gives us 0.12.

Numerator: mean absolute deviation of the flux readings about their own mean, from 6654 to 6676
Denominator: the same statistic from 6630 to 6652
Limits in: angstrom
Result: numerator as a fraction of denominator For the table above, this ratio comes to 1.70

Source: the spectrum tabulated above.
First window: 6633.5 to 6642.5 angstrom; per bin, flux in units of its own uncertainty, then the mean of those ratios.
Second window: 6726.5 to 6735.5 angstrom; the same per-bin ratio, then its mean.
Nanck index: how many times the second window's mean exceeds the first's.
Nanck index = 0.98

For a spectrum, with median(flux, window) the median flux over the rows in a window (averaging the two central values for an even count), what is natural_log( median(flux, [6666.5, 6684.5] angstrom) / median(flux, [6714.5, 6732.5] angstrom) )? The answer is 0.044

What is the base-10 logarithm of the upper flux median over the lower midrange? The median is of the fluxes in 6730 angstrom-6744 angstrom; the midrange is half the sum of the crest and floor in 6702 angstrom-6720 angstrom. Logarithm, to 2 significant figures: -0.021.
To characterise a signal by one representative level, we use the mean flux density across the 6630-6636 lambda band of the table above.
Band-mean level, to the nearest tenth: 17.9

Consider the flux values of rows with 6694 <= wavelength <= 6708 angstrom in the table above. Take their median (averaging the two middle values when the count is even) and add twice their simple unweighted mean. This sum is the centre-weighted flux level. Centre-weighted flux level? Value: 51.7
